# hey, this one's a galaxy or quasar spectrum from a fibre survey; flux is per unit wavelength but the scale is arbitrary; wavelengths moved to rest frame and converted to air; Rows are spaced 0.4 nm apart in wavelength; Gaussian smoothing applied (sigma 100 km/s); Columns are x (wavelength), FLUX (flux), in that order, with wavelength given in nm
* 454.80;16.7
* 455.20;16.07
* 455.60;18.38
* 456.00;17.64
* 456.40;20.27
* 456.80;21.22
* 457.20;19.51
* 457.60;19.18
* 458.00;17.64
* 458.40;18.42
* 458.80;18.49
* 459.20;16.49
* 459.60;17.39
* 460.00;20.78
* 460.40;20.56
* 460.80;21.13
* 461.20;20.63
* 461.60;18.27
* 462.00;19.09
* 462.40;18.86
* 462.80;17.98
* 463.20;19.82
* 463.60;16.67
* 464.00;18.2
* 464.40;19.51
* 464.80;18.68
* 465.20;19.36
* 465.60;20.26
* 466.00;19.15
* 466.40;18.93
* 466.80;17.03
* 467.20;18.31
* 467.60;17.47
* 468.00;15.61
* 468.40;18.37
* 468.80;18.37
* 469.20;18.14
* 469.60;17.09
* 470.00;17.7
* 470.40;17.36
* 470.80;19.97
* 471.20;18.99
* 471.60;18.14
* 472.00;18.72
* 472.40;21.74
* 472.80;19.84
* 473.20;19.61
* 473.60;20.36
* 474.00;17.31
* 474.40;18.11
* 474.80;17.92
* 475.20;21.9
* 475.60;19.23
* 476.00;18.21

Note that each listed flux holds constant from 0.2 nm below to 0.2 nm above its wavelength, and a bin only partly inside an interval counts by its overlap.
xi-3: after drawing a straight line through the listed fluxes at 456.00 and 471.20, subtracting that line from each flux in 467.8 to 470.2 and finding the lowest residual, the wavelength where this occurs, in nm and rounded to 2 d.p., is 468.00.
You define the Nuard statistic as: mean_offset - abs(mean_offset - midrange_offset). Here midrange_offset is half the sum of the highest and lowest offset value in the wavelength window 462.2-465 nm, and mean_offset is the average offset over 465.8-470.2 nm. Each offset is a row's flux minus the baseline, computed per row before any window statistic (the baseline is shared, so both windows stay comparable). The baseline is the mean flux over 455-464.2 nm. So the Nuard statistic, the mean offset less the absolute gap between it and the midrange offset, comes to -1.39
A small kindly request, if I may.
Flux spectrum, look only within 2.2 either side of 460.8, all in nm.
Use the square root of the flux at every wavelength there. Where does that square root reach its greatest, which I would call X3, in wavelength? 460.80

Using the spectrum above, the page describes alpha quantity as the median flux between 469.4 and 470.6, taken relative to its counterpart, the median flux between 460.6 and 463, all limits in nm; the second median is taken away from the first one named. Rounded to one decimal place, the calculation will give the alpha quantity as -1.6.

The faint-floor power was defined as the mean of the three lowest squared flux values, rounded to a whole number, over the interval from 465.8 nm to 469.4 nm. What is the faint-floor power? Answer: 280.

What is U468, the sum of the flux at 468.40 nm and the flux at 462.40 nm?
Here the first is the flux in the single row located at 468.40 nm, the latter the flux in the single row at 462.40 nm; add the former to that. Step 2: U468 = 37.2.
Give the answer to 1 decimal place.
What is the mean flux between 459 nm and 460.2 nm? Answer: 18.2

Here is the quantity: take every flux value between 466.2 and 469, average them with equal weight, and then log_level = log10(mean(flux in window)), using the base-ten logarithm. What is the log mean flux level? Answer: 1.25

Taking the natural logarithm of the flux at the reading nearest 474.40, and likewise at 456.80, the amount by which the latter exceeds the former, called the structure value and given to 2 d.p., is 0.16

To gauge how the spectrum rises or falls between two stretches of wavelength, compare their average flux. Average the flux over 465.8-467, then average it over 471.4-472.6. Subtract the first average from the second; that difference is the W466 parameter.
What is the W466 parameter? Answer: 1.2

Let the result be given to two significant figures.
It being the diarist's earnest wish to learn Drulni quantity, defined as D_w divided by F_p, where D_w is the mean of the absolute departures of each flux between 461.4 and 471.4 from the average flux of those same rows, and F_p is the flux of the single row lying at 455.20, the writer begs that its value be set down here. 0.053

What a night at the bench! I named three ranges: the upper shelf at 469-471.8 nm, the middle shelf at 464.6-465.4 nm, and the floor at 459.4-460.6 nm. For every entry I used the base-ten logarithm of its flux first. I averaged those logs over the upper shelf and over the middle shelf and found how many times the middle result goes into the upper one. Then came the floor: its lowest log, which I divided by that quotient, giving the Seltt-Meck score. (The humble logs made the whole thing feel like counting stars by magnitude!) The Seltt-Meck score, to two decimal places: 1.26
